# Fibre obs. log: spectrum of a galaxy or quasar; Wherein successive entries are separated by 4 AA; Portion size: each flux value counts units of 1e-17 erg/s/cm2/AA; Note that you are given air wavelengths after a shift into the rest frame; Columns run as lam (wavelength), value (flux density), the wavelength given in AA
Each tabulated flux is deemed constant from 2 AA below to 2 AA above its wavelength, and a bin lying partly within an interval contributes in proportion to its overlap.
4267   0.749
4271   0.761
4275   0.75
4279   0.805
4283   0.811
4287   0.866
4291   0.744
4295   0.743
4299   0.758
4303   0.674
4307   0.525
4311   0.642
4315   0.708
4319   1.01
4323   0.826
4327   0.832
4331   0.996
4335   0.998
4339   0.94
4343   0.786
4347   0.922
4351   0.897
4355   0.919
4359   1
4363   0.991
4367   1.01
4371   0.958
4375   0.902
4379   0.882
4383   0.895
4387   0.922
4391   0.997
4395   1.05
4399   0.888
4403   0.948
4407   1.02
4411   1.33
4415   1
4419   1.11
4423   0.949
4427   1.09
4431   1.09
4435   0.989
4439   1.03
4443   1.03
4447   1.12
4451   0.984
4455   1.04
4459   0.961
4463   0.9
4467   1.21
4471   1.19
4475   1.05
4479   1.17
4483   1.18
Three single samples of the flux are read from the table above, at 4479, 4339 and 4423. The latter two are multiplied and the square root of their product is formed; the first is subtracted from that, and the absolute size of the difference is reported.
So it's 0.226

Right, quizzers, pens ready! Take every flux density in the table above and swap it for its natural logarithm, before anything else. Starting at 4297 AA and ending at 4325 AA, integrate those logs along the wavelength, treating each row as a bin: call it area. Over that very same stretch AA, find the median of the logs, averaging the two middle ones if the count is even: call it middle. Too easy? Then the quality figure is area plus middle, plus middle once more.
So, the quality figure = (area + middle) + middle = -9.8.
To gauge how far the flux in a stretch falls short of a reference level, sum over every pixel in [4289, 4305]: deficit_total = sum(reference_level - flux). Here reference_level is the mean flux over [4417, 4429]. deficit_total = 1.3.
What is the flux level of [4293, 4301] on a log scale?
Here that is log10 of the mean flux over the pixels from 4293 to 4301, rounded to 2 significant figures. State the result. -0.12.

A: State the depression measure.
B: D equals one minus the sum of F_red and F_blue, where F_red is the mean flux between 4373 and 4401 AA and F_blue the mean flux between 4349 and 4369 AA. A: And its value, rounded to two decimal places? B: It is -0.90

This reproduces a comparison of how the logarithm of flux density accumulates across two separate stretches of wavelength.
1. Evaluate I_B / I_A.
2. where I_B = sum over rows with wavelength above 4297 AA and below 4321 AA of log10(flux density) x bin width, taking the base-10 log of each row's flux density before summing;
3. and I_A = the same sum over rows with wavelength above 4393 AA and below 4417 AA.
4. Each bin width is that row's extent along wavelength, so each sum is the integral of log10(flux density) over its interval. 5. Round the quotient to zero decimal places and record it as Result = -12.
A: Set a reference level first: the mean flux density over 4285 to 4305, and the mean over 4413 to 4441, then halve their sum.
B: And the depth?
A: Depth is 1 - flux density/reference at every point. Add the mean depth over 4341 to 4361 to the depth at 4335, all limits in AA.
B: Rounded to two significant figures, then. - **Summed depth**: -0.12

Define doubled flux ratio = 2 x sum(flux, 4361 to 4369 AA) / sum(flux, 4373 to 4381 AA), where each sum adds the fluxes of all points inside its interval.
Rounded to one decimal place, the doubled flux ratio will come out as 2.2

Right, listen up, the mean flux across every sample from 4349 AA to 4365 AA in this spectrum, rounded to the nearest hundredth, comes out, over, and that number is 0.95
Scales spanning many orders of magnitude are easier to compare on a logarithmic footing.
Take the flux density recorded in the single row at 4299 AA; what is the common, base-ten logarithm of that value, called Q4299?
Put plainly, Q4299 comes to -0.12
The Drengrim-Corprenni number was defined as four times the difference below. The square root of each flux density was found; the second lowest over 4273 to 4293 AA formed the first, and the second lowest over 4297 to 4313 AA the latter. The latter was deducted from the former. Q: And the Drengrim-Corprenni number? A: 0.26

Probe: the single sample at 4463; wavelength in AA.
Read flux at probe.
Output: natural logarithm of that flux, -0.11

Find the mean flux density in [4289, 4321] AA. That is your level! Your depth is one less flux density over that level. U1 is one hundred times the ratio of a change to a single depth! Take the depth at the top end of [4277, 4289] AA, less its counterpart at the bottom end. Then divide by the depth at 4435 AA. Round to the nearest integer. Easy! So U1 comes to 23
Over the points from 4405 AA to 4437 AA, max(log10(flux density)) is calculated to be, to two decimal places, 0.12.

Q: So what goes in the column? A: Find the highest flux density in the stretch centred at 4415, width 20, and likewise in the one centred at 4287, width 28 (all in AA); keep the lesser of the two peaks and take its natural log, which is -0.14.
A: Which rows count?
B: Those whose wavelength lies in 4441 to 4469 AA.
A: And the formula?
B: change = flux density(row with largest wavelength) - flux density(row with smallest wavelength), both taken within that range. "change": 0.2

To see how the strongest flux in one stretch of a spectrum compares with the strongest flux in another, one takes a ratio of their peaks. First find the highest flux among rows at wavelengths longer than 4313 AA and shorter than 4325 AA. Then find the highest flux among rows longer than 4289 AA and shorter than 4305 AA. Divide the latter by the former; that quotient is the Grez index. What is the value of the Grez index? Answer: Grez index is 0.75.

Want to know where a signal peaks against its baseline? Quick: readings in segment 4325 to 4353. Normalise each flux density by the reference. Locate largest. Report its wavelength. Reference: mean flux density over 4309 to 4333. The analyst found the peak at 4335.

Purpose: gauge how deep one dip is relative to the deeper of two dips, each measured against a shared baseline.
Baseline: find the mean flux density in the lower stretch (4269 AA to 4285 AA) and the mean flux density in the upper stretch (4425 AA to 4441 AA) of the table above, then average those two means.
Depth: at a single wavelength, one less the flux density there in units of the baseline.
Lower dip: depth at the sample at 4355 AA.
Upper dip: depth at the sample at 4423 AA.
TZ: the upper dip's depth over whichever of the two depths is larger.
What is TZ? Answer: 10.2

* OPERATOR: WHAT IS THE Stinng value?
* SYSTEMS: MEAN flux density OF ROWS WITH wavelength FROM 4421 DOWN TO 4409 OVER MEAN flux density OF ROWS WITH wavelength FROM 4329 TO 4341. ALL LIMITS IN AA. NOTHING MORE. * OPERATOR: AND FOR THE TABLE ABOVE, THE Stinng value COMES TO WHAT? 1.17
